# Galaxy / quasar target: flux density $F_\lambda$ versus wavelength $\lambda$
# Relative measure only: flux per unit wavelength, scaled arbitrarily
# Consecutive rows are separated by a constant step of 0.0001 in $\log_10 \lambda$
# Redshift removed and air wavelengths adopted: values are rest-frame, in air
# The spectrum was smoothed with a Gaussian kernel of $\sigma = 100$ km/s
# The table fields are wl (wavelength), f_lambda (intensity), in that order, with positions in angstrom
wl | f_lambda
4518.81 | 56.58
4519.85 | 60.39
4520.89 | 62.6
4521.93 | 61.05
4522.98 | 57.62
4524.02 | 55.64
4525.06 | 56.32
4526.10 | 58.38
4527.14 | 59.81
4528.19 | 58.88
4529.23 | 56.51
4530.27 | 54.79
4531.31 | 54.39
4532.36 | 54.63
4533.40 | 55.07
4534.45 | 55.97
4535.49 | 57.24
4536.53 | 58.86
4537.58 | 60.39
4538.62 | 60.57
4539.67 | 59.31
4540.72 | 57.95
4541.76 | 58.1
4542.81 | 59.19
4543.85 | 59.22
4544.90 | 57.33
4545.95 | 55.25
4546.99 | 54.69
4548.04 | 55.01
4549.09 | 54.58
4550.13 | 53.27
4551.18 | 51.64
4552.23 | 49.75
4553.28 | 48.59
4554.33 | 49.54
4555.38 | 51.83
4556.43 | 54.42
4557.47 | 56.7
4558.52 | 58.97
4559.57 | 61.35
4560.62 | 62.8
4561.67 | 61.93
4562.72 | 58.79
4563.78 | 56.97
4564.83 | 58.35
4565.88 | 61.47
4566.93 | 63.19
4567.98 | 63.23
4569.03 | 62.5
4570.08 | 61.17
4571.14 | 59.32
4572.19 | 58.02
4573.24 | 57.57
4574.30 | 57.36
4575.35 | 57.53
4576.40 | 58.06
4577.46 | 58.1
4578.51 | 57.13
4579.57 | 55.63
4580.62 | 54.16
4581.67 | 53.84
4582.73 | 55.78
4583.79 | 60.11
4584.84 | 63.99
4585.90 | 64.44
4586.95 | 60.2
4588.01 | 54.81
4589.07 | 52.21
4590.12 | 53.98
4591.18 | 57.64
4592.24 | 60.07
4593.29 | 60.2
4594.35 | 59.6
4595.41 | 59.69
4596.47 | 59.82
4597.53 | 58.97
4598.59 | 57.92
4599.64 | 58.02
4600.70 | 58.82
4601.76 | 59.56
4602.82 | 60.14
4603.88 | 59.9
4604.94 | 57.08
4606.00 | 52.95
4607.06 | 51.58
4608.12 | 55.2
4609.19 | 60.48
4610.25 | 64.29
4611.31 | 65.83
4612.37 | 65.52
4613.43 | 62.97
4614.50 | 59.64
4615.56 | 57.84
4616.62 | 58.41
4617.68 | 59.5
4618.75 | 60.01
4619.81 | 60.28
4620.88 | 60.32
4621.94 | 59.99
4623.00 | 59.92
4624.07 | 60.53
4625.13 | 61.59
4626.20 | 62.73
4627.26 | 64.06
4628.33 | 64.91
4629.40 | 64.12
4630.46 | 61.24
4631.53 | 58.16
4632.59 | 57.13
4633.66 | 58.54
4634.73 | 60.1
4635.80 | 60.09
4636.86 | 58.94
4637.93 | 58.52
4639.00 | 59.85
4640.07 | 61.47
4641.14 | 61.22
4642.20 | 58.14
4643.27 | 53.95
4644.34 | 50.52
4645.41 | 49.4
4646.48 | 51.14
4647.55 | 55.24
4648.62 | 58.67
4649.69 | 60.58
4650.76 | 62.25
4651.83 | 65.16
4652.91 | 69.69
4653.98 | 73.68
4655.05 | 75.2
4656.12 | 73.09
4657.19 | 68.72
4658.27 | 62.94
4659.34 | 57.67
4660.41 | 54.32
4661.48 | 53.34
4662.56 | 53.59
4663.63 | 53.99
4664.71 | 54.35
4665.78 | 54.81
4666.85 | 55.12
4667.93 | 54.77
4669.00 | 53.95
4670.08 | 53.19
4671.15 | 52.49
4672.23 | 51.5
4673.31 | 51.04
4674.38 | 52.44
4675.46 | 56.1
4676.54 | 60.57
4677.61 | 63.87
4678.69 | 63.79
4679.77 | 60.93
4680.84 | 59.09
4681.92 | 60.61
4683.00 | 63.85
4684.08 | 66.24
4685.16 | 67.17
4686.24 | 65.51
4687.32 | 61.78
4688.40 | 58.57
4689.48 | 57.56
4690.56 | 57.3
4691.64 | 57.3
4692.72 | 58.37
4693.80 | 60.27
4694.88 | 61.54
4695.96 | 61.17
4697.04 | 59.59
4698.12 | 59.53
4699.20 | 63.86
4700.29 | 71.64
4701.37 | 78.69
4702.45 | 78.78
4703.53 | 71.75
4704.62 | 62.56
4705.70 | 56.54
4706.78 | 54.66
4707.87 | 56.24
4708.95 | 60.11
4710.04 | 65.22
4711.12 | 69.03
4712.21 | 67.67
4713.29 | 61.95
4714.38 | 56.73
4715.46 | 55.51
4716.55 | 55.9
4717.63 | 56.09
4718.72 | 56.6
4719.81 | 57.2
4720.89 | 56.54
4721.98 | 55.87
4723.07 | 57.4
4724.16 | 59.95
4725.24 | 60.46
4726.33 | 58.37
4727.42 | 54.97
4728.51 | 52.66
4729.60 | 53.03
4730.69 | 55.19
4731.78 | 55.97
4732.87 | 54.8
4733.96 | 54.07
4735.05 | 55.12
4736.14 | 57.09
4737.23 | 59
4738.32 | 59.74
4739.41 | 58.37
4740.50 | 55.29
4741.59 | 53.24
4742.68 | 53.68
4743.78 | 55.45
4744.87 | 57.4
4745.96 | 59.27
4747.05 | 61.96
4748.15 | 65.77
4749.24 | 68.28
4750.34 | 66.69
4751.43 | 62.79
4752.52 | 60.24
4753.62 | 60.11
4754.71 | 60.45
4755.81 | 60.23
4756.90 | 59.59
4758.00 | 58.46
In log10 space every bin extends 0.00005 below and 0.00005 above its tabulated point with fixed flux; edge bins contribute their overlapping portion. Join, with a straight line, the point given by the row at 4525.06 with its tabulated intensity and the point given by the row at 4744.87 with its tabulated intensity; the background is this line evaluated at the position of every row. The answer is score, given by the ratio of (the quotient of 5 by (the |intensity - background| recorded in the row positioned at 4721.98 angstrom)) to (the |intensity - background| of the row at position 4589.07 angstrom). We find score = 0.80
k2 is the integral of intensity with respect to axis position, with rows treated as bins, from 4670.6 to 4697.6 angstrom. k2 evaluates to 1608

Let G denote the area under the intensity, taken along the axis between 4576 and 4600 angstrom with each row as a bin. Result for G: 1392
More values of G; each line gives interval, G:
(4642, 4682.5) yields 2366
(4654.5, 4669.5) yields 886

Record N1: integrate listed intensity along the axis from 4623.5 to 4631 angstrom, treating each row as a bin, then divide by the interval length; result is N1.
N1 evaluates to 62.7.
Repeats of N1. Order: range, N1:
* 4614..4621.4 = 59.4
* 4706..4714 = 61.8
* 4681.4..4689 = 63.3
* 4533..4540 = 58.2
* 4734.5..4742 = 56.9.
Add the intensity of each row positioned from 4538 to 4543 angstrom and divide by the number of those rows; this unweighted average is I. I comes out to 59.0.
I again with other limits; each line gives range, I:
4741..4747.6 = 56.8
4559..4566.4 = 60.2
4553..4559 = 53.3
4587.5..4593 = 55.7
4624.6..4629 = 63.3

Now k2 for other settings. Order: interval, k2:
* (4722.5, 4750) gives 1582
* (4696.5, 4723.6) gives 1675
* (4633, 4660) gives 1645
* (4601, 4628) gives 1621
